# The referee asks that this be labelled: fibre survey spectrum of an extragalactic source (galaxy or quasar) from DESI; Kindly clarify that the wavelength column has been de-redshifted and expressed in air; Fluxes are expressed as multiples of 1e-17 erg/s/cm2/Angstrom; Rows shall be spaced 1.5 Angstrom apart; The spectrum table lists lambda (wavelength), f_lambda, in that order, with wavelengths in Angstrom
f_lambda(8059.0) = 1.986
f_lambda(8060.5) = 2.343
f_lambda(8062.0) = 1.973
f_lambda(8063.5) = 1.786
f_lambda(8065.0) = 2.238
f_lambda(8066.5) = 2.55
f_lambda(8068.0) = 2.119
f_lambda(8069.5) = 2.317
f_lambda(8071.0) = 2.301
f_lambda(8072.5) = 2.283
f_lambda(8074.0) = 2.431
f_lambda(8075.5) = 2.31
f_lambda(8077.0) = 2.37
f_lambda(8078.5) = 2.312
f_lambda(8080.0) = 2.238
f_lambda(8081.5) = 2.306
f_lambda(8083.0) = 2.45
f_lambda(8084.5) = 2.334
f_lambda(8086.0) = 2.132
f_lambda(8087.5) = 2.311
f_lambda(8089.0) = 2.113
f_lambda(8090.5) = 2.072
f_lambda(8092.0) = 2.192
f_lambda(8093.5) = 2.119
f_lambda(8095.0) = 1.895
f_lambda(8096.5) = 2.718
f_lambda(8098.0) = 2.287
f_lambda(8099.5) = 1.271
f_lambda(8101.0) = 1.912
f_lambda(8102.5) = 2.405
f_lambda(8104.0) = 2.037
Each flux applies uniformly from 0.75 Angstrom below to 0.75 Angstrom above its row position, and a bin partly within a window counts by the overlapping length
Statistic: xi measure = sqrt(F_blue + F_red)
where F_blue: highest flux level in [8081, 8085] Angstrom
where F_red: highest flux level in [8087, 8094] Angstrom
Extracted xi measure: 2.18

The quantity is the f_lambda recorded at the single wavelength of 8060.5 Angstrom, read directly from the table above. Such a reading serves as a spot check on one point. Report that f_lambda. 2.343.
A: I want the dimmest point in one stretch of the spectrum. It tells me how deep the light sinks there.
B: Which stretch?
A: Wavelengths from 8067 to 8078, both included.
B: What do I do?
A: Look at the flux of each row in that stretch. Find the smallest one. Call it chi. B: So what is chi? 2.119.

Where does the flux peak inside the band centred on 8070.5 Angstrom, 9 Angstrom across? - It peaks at 8066.5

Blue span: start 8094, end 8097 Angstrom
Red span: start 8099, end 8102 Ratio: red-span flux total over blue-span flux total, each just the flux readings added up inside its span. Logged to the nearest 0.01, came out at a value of 0.69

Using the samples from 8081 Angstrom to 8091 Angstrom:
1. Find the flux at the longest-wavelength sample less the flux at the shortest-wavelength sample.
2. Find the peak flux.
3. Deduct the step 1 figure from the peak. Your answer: 2.7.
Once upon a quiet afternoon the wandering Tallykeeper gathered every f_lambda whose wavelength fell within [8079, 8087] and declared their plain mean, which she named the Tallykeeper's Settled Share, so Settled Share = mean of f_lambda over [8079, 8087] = 2.29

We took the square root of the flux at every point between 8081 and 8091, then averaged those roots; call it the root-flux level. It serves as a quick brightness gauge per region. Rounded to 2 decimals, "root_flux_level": 1.50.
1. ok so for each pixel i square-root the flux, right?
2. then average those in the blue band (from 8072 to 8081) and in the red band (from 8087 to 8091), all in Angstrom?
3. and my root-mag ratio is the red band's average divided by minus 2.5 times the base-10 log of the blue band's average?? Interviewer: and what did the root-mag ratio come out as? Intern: -3.21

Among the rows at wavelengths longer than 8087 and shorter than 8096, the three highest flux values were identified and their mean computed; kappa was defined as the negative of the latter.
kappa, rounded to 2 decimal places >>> -2.21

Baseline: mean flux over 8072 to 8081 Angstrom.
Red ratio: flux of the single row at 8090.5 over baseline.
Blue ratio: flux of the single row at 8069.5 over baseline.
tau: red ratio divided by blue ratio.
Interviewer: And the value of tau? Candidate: 0.89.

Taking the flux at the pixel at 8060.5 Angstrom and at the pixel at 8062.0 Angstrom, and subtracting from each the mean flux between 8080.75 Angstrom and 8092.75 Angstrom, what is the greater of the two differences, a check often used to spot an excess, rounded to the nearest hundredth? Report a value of 0.10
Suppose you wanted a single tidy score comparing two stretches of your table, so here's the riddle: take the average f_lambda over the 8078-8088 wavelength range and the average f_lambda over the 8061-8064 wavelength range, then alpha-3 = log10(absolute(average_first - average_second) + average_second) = 0.36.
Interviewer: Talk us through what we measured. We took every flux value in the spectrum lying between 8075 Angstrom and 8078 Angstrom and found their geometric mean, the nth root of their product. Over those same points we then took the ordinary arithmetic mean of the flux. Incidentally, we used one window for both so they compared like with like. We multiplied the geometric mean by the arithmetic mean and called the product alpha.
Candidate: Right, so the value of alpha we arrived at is 5.48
